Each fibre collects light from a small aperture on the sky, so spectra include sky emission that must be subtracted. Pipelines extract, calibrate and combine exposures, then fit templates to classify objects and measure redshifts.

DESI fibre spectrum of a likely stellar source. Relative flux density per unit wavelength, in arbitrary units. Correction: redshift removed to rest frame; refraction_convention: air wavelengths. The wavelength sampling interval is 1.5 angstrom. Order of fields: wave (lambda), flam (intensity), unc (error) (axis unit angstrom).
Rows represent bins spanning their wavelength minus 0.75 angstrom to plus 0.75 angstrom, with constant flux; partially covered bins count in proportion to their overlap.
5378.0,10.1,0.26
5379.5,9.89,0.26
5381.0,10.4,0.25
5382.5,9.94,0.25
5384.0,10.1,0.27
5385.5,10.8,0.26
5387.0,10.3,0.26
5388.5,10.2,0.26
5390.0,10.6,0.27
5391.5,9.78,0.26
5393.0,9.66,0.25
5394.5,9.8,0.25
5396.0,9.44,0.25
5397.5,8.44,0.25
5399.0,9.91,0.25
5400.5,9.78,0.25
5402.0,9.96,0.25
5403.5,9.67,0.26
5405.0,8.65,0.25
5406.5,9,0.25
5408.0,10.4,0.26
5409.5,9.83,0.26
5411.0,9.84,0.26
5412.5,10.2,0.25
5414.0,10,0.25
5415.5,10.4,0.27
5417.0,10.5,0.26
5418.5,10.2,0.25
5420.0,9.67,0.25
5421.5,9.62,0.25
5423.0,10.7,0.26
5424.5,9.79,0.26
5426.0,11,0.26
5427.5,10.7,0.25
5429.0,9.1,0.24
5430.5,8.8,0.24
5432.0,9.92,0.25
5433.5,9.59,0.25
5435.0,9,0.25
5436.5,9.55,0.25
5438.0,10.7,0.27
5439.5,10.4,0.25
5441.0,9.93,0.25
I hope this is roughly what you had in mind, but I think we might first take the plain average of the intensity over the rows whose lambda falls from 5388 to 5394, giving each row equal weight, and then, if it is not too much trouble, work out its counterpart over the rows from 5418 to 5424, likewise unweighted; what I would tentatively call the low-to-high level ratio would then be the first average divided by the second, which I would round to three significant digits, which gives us 1.00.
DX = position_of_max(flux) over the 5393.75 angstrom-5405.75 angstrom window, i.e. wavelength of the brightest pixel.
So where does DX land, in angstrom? 5402.0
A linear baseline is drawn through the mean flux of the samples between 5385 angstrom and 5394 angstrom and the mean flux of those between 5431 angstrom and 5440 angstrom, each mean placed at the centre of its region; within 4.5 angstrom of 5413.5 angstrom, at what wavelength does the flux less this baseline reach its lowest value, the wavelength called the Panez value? 5409.5 angstrom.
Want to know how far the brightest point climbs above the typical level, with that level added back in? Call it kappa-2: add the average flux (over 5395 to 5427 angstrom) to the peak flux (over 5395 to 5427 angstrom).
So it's 20.9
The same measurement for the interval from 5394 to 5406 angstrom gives 19.4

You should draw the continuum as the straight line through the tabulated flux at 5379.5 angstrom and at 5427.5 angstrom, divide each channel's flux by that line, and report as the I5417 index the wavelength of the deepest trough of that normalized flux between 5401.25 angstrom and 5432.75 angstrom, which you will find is 5430.5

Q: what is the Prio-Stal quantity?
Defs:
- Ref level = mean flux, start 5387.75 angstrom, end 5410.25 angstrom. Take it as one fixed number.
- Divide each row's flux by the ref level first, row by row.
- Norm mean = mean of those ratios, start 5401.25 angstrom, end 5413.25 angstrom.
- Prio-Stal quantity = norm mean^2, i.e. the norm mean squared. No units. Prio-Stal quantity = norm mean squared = 1.00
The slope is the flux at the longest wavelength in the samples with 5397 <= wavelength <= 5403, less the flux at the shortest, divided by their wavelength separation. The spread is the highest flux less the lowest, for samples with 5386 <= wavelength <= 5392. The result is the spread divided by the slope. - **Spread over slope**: 2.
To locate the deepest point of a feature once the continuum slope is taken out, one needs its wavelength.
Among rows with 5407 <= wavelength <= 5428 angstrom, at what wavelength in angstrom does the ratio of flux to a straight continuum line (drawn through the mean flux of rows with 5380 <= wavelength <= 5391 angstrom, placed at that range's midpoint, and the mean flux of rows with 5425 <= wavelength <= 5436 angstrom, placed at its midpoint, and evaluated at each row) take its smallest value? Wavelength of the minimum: 5421.5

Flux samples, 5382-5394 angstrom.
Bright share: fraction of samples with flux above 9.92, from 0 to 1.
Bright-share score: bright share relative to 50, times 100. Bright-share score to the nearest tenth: 1.5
